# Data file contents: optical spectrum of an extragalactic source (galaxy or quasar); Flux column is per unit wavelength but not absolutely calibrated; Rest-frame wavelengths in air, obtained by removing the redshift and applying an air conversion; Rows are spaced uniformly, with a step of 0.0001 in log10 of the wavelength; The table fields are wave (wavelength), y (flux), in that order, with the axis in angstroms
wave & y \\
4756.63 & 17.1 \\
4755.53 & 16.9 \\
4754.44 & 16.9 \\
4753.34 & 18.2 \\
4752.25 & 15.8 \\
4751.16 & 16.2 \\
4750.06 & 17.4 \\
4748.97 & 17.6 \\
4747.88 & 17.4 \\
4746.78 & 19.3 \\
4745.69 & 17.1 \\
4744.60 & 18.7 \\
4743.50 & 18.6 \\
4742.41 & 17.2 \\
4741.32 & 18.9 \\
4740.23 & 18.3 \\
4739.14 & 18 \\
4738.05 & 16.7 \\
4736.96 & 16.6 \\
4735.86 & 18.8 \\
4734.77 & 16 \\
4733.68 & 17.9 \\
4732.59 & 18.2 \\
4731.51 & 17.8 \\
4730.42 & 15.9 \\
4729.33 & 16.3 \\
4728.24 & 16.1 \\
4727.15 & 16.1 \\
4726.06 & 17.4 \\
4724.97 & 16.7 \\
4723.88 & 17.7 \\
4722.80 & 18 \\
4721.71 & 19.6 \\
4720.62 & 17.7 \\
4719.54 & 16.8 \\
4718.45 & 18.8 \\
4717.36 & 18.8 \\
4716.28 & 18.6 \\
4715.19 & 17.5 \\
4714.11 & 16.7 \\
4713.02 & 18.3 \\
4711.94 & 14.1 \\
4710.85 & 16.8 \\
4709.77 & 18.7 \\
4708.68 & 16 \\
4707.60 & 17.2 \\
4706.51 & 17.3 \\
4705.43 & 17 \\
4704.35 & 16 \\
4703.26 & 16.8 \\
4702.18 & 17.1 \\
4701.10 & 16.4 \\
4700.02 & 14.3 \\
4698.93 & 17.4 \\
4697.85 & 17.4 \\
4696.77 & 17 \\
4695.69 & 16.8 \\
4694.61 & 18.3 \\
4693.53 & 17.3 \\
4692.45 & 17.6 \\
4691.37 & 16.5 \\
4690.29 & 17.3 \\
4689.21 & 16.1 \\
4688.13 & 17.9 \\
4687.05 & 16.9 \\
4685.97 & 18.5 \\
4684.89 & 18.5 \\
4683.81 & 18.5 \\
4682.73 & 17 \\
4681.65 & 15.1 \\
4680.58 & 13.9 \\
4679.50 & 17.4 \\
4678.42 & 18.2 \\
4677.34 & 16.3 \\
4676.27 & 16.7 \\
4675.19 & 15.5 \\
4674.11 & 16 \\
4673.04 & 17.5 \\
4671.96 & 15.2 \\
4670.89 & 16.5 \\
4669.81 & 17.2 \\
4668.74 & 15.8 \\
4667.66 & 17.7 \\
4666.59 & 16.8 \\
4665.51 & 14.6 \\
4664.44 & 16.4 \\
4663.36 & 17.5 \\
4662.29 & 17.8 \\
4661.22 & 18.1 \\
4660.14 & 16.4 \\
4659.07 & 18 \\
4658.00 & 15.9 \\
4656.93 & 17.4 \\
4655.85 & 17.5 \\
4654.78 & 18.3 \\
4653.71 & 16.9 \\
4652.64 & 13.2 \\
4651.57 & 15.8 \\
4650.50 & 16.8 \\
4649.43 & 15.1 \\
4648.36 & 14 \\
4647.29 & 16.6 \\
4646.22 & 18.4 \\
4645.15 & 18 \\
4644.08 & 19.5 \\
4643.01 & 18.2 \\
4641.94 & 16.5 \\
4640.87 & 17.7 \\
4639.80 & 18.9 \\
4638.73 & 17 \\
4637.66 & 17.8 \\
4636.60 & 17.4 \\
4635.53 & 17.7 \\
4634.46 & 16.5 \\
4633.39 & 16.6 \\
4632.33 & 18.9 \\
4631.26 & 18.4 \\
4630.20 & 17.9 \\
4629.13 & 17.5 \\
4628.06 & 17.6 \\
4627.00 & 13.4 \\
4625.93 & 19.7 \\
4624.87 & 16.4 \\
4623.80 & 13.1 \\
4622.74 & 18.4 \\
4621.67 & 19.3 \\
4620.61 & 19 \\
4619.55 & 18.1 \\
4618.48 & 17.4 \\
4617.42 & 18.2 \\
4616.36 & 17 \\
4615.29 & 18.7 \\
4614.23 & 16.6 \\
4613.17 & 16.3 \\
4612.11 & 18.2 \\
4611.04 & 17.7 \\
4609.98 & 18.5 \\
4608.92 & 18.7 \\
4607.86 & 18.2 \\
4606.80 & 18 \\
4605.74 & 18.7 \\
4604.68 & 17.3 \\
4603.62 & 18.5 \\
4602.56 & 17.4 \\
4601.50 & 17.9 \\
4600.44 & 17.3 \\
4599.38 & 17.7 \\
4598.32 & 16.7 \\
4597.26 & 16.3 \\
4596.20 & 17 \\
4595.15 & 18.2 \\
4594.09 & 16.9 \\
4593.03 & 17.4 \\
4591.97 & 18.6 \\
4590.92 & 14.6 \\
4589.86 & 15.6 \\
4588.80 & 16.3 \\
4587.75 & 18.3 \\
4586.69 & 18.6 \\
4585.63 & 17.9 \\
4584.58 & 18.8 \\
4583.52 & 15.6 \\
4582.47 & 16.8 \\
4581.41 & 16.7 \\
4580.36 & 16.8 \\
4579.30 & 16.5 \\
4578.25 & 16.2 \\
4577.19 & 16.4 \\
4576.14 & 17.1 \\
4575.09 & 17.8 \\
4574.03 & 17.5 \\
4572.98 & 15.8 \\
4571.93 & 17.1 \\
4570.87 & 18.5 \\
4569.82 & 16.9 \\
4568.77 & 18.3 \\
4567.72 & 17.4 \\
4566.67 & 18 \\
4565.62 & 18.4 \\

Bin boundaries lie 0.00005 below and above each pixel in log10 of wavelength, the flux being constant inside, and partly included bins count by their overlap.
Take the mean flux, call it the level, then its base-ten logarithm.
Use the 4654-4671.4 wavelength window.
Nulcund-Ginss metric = 1.23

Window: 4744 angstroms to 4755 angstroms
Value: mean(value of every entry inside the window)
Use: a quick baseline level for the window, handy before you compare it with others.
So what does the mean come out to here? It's 17.46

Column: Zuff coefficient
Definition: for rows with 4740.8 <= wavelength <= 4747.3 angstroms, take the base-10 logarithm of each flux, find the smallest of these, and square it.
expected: 1.52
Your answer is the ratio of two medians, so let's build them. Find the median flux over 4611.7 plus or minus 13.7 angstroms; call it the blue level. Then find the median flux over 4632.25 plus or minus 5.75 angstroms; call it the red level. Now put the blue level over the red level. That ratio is 1.02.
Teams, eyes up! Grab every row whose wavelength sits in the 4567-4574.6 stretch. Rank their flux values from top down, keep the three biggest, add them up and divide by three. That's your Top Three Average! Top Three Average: 18.1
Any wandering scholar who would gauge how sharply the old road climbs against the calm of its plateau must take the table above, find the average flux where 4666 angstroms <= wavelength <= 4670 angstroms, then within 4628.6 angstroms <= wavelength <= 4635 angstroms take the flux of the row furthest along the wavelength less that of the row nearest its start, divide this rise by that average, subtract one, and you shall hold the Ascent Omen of -1.06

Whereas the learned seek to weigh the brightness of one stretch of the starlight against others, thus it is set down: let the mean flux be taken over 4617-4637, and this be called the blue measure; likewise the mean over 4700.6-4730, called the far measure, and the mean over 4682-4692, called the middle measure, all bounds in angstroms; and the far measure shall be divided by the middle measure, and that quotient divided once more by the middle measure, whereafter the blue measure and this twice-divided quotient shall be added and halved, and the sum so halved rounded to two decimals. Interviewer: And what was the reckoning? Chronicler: 8.75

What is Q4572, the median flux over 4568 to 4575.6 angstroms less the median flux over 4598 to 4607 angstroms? -0.20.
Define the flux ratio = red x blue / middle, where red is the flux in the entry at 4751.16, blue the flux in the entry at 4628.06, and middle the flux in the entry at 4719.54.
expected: 17.0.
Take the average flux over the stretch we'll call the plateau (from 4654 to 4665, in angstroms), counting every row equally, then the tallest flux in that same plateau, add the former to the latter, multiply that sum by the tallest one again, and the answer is 652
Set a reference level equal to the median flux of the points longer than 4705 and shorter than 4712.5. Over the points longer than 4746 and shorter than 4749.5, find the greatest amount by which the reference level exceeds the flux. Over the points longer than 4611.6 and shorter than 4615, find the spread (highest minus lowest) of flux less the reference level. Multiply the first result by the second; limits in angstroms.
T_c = -0.8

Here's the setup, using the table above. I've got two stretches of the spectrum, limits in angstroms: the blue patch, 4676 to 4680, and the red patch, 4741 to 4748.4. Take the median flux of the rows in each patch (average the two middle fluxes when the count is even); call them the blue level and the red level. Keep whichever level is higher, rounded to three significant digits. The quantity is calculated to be 18.6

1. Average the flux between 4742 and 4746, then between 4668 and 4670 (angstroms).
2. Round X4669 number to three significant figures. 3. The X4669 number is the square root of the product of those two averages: 17.2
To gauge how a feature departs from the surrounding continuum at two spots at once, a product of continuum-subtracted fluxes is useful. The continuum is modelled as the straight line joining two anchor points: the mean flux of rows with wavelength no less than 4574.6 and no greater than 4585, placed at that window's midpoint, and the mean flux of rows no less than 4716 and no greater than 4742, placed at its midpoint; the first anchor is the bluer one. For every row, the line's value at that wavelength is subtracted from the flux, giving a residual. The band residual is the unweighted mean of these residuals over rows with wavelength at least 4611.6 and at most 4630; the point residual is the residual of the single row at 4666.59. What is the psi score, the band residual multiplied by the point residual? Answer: -0.14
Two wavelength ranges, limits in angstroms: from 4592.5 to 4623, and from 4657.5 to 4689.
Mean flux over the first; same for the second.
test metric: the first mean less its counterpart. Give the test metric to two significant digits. 0.96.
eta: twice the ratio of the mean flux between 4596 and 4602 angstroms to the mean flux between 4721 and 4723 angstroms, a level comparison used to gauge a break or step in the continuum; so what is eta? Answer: 1.82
